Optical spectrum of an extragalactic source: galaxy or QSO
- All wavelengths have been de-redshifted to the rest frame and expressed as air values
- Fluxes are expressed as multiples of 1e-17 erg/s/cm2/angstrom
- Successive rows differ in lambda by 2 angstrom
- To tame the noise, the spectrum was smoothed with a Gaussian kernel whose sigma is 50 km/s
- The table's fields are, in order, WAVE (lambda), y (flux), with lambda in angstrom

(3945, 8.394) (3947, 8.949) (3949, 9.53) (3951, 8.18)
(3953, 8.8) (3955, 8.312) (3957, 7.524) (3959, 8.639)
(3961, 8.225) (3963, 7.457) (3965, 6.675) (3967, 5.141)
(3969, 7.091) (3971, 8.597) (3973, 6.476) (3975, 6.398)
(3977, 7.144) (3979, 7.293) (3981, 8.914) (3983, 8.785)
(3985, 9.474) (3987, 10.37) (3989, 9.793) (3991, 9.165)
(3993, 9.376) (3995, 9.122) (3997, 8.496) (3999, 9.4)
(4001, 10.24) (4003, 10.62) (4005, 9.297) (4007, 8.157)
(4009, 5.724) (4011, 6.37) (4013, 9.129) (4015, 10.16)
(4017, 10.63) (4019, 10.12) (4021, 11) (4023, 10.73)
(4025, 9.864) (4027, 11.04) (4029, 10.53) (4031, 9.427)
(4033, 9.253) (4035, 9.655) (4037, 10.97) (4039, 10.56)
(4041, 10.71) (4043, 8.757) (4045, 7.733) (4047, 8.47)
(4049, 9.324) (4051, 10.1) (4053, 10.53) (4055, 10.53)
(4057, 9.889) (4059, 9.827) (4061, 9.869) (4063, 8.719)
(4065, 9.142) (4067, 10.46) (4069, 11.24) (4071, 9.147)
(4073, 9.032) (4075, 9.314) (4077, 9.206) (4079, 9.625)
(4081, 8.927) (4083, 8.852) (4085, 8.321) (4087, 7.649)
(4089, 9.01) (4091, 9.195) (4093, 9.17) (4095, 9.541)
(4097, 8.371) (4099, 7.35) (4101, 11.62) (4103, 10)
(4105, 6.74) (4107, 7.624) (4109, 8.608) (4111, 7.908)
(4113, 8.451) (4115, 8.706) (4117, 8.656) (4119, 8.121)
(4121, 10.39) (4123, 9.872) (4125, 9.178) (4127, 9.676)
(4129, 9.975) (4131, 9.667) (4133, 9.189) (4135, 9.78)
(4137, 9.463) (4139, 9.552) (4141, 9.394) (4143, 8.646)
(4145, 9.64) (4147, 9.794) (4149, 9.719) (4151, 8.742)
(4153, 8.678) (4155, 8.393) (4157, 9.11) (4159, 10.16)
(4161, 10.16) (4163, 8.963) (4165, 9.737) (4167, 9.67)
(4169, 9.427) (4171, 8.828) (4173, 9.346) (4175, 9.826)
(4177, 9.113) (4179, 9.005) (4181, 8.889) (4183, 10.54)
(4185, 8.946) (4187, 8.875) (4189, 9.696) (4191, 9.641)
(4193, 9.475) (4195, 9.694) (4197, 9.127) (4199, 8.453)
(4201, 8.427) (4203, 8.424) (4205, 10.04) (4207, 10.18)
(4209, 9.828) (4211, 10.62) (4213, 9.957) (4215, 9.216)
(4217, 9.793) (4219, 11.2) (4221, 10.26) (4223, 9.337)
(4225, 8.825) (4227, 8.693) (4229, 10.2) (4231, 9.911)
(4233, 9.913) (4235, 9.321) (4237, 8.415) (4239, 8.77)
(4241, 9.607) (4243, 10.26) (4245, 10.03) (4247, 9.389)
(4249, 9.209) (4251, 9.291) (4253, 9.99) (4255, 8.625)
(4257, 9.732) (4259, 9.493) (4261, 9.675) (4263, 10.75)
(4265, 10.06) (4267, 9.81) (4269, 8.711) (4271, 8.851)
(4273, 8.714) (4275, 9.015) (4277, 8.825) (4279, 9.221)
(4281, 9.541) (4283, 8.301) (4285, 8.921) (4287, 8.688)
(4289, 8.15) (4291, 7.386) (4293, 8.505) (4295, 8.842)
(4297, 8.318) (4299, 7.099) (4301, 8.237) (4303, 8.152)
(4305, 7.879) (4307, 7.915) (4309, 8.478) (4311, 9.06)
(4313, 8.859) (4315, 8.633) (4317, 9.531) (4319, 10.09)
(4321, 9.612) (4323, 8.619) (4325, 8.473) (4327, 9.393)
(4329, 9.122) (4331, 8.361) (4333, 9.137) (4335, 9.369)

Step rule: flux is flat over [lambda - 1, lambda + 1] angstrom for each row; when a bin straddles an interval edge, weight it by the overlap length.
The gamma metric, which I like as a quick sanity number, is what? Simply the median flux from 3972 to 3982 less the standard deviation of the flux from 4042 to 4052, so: 6.3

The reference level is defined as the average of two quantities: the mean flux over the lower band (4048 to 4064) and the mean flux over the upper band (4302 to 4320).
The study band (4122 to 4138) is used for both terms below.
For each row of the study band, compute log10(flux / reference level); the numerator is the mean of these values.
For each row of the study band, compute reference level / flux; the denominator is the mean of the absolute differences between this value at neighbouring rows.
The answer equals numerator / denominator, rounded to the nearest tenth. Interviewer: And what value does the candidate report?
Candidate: 0.3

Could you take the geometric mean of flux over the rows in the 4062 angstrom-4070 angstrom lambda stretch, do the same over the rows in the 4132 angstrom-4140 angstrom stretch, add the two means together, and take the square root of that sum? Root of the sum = 4.40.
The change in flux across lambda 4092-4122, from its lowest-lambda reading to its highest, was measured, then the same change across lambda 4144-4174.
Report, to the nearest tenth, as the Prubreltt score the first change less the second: 1.5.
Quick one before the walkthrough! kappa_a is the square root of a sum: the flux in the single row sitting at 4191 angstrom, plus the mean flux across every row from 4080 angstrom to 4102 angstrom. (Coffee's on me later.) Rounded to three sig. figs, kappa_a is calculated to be 4.31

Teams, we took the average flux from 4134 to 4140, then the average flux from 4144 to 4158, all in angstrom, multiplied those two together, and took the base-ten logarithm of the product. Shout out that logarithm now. 1.944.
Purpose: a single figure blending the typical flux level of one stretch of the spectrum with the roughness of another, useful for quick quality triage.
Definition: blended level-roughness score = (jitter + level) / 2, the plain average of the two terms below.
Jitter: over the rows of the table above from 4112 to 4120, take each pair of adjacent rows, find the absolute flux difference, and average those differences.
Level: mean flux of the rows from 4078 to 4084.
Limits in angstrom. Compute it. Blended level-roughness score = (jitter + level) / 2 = 4.7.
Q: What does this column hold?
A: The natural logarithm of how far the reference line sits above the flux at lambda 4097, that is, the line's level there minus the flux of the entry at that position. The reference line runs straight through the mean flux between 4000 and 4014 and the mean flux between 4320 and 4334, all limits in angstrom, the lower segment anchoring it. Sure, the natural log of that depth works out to -1.3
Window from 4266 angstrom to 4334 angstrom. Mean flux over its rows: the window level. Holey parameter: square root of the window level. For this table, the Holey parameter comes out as 2.95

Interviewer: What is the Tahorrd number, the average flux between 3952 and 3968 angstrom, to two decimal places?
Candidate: 7.60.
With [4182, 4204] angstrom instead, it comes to 9.21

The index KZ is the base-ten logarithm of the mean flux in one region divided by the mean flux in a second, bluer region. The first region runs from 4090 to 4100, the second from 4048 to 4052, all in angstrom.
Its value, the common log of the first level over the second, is -0.05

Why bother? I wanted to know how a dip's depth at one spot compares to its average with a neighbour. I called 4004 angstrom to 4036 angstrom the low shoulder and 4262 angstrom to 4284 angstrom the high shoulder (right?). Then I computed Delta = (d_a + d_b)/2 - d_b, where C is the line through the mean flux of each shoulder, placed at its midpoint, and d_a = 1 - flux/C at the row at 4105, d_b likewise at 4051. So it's 0.18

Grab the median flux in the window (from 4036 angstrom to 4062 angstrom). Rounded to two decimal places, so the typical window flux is 9.89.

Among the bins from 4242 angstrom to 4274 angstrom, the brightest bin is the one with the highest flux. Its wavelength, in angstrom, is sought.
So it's 4263 angstrom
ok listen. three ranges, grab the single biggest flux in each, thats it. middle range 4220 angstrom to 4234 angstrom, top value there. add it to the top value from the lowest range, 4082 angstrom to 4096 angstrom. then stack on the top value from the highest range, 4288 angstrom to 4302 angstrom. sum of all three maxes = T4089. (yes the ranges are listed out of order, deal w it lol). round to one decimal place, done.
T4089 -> 28.6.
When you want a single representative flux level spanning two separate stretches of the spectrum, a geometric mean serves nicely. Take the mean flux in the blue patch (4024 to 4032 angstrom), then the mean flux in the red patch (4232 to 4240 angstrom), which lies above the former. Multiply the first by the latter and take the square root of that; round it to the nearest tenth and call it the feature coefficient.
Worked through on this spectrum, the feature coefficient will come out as 9.6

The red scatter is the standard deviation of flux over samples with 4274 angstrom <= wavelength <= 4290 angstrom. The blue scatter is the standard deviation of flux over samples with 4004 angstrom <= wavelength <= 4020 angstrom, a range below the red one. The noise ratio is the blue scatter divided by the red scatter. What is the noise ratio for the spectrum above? 4.0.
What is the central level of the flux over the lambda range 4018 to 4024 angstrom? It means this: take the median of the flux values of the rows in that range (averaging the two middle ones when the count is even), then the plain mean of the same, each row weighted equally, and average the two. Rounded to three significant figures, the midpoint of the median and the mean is 10.7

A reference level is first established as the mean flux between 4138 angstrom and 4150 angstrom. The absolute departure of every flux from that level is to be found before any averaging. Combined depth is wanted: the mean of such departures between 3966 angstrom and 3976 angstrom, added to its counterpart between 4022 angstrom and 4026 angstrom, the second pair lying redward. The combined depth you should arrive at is 3.6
